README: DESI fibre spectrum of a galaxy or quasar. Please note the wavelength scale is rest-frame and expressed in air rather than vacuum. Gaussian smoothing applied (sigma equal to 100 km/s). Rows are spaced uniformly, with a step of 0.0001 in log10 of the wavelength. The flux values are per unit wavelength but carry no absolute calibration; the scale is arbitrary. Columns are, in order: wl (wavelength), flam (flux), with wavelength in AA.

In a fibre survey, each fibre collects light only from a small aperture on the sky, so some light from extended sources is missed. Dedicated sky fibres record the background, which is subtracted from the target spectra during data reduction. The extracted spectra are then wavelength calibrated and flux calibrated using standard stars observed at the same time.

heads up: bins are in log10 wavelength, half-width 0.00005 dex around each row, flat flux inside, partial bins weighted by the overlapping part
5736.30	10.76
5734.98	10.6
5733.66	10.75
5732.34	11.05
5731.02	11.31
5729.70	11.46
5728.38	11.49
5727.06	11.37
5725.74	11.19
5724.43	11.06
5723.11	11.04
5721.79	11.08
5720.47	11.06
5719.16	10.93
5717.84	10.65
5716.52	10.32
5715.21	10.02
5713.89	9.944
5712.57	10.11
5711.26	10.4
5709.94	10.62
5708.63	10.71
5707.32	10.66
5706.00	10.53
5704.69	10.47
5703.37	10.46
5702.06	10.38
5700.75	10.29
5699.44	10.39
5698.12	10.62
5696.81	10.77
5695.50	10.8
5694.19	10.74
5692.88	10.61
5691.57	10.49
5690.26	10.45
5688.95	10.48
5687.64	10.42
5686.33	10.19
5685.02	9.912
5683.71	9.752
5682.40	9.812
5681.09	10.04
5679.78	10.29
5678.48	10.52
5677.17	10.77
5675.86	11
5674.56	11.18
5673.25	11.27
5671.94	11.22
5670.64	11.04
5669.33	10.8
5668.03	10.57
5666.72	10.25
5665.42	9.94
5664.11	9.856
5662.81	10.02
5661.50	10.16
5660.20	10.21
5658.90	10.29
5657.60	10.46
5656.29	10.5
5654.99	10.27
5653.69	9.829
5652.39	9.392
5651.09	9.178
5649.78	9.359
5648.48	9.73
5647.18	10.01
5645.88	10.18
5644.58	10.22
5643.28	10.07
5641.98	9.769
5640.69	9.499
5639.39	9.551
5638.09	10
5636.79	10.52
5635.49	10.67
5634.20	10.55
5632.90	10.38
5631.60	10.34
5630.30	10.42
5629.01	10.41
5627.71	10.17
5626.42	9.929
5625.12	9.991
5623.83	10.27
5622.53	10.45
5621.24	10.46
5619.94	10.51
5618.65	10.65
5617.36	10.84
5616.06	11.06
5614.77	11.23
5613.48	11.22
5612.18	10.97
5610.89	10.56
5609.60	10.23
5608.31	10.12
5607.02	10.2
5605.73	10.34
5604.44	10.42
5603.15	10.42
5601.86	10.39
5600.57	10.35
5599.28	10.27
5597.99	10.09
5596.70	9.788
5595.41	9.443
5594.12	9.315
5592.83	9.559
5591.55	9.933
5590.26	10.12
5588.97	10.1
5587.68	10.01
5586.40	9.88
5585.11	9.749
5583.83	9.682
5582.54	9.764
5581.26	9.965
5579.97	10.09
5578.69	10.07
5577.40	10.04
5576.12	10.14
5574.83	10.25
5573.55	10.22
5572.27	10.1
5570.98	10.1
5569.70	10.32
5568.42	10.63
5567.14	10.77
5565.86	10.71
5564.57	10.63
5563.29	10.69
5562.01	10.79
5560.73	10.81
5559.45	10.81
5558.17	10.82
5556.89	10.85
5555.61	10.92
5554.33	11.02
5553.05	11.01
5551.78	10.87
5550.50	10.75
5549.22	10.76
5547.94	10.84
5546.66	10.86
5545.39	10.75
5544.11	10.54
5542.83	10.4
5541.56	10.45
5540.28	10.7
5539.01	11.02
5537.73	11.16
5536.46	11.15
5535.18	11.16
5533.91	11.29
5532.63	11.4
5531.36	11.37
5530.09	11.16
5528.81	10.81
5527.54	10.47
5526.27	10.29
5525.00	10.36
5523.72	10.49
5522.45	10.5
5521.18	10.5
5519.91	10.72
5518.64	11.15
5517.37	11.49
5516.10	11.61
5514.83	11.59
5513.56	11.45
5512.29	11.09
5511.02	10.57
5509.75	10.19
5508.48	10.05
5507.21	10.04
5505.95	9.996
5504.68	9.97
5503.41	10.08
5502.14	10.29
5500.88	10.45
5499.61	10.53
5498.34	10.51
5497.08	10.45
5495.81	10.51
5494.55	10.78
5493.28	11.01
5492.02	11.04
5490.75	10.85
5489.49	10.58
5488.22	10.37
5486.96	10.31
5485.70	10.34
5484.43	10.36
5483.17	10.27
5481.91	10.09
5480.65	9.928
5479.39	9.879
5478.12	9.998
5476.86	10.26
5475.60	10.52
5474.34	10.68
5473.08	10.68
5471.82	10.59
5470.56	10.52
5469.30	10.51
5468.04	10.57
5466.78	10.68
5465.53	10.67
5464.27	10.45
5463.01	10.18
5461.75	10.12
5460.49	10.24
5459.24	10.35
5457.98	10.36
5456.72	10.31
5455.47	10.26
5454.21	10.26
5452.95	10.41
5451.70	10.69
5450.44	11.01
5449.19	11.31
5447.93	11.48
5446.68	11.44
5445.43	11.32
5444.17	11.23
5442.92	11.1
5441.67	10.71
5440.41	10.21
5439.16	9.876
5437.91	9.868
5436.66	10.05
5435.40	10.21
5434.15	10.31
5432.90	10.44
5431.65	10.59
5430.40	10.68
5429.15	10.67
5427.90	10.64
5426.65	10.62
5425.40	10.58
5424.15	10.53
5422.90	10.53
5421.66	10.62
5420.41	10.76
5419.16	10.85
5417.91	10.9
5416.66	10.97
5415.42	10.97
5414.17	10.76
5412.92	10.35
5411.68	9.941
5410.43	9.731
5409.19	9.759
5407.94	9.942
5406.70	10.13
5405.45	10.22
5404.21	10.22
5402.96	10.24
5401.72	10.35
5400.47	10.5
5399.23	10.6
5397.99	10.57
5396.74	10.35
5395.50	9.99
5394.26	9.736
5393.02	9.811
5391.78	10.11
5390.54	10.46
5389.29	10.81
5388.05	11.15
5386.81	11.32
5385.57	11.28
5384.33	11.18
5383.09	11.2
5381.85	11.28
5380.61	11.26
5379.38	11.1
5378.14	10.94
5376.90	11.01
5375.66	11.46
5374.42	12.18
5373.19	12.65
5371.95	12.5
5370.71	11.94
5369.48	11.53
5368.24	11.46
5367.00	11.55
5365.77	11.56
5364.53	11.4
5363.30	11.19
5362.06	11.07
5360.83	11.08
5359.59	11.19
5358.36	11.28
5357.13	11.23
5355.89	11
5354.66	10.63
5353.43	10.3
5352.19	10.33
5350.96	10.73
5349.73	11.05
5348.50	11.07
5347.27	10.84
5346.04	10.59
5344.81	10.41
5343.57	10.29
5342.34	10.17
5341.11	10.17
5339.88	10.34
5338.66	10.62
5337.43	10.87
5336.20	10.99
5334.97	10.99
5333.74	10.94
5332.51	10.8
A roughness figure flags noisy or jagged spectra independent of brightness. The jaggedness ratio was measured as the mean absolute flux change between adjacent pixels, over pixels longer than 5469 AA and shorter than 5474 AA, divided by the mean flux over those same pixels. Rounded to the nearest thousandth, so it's 0.005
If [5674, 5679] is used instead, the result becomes 0.020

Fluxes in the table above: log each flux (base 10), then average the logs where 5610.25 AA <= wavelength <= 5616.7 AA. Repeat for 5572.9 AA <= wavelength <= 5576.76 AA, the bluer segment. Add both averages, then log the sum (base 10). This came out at 0.312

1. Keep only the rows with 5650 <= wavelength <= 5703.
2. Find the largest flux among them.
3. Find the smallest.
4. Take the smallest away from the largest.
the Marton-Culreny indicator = 2.1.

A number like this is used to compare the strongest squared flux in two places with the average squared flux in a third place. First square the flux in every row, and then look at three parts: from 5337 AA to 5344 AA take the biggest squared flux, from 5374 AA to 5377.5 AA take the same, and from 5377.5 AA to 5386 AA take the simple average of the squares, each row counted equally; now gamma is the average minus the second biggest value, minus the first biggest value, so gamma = -142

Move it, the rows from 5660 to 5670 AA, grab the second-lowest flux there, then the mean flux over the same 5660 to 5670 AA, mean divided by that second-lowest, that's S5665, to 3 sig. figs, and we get 1.03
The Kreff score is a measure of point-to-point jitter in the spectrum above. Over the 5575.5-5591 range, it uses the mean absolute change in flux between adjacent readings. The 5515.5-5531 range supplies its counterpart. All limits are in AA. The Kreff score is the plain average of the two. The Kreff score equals 0.145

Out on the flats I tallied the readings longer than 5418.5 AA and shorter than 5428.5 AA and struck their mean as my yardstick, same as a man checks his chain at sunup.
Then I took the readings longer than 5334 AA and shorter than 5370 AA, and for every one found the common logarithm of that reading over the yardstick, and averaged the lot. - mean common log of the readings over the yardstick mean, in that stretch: 0.010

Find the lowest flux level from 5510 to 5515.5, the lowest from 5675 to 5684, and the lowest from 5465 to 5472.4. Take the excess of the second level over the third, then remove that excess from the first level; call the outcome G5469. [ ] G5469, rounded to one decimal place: 11.3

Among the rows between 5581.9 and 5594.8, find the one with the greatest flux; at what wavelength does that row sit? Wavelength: 5590.26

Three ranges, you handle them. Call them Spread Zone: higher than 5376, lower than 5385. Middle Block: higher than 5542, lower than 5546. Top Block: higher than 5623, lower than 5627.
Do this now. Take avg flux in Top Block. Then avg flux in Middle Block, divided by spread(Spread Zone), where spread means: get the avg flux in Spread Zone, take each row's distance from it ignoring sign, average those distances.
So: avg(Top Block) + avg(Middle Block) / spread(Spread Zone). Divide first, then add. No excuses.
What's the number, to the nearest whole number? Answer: 111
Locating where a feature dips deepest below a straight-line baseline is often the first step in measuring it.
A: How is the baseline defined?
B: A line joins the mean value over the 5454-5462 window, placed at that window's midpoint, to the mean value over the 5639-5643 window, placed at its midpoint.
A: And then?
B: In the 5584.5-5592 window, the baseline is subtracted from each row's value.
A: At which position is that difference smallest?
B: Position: 5585.11 AA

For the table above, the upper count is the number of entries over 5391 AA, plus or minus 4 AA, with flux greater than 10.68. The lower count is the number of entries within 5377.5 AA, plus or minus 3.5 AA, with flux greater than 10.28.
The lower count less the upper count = 4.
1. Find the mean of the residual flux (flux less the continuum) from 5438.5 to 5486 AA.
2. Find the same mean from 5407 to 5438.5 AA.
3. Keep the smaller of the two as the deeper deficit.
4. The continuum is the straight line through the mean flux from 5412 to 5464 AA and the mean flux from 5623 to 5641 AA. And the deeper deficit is -0.18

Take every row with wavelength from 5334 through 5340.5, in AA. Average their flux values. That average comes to 10.8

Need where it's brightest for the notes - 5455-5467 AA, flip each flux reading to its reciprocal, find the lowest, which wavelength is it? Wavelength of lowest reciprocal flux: 5466.78 AA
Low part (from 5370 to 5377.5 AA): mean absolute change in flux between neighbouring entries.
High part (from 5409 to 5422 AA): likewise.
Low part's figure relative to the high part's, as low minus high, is 0.31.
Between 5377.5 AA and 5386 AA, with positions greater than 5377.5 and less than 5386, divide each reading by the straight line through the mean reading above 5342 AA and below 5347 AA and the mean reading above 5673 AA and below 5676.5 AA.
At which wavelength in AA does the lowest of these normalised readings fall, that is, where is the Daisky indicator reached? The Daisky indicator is 5378.14 AA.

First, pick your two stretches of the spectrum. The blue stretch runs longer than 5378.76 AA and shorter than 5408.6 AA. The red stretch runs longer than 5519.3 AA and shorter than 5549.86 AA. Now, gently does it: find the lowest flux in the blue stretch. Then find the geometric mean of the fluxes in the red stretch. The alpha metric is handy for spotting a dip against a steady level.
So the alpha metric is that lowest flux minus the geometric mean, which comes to -1.1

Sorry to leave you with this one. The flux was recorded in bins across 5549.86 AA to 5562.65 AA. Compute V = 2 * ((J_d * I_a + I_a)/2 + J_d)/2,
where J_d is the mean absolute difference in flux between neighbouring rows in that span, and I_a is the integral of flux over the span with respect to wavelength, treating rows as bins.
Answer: 73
